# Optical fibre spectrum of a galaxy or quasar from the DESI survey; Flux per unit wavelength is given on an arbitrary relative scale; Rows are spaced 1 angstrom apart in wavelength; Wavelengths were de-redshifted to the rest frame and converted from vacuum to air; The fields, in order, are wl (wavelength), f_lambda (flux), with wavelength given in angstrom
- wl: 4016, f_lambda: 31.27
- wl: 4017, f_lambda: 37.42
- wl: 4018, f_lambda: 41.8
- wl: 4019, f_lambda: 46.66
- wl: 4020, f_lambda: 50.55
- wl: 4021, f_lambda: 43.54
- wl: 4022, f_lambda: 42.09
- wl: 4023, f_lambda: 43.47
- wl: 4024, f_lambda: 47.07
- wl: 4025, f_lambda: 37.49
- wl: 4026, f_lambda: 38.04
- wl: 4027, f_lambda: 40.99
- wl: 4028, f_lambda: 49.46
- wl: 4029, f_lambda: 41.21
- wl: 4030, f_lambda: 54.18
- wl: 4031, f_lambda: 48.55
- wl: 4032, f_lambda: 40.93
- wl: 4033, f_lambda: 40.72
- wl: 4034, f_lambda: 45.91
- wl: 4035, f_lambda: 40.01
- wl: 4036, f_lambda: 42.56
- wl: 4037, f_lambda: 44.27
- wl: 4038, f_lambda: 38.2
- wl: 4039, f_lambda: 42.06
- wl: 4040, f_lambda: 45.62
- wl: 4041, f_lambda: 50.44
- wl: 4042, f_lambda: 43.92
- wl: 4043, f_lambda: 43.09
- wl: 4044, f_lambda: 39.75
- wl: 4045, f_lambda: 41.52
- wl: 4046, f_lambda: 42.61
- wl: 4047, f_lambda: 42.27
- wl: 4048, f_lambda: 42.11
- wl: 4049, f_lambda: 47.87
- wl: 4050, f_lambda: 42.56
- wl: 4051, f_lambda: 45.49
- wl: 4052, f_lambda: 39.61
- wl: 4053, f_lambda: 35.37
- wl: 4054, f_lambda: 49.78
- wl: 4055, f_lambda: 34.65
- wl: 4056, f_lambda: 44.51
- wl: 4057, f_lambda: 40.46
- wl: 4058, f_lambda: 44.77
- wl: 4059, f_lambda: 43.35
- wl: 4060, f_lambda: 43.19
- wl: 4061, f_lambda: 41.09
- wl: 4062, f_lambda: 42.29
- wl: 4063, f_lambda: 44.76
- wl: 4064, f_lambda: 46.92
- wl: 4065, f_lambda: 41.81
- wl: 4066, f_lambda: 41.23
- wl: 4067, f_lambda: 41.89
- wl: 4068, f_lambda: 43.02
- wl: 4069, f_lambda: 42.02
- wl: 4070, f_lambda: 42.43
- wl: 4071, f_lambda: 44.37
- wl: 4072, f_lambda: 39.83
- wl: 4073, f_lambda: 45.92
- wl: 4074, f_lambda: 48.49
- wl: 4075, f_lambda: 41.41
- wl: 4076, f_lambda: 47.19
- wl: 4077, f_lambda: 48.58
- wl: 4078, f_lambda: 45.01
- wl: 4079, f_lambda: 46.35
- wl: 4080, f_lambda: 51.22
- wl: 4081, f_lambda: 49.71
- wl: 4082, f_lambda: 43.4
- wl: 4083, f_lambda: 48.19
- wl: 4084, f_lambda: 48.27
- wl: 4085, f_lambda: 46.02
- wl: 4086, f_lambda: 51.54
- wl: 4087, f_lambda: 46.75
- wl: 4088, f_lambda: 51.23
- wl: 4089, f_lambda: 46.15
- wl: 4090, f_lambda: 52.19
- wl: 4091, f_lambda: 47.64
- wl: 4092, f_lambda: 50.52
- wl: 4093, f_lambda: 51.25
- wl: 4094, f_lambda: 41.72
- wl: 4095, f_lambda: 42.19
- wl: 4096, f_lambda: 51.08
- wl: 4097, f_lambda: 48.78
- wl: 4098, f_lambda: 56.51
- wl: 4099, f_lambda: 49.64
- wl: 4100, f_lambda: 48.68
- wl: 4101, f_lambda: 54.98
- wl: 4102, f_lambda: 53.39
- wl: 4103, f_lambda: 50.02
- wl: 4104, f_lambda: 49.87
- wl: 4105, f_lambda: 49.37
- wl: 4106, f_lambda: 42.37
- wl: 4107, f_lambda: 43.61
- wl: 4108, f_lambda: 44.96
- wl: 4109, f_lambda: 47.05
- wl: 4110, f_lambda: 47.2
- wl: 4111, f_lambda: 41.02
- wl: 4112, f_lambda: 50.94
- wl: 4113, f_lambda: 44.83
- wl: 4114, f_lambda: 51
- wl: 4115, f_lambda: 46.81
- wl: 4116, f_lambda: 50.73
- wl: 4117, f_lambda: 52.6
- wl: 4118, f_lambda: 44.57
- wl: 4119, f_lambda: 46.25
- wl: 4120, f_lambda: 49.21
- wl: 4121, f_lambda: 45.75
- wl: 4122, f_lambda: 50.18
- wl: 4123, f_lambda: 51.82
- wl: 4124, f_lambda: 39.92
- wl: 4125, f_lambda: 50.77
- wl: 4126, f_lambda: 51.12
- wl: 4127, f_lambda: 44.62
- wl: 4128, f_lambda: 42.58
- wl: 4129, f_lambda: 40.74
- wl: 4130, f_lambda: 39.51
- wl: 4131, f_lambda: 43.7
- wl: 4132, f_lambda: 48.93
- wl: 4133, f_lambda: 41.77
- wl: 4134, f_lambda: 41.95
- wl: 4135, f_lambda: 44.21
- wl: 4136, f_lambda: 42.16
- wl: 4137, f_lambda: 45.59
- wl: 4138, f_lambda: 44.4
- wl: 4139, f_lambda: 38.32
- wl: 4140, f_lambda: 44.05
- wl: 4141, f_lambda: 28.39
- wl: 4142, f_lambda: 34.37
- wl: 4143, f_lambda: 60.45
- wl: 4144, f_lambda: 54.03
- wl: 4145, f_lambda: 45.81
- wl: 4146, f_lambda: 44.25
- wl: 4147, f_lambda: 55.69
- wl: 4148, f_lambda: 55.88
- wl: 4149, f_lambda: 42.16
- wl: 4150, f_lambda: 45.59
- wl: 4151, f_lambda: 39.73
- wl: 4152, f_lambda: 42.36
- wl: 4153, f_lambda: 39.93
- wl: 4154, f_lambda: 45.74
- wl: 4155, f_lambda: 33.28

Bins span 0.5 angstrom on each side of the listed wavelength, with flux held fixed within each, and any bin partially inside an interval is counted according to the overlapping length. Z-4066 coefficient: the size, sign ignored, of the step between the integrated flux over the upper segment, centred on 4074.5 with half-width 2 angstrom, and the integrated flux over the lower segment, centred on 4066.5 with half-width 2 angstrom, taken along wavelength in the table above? 15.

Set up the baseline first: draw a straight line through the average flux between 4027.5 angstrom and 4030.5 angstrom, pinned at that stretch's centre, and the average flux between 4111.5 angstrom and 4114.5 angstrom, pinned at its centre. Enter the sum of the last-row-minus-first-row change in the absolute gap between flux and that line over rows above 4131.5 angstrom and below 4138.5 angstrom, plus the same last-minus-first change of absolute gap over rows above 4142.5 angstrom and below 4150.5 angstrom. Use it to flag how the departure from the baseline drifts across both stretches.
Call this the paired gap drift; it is -3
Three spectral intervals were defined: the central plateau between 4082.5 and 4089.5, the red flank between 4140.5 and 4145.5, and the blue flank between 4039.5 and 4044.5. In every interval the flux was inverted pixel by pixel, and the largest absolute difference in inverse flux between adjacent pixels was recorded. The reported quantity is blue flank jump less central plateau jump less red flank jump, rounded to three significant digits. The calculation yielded -0.0119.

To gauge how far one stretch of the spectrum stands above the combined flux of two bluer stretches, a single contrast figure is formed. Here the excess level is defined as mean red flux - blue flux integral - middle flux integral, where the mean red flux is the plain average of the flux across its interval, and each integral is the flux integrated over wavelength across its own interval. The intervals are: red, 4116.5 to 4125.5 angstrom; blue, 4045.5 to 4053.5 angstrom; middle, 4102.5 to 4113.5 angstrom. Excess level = -801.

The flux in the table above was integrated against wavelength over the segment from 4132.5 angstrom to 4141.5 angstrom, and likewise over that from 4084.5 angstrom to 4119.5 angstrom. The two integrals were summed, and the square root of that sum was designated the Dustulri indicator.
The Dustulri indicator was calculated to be 45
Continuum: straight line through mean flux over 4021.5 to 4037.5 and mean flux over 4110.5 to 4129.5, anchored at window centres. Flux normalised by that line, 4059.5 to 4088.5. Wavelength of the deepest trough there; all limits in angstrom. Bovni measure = 4072 angstrom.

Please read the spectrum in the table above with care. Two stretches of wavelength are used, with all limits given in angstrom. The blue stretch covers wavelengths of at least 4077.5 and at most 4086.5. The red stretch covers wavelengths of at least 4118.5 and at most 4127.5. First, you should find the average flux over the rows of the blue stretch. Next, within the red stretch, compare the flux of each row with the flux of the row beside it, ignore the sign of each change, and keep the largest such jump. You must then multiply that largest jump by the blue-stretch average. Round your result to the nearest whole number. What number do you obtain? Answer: 568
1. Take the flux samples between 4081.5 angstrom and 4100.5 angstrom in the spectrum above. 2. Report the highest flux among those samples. 56.51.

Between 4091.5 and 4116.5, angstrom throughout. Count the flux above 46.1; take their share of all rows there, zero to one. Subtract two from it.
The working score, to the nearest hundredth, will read -1.28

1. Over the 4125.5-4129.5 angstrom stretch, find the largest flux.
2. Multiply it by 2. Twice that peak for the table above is 102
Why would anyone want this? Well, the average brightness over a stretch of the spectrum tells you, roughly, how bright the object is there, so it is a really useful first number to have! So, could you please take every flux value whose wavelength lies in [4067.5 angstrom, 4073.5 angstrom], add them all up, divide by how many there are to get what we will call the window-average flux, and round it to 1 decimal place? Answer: 42.9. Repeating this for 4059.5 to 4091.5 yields 45.6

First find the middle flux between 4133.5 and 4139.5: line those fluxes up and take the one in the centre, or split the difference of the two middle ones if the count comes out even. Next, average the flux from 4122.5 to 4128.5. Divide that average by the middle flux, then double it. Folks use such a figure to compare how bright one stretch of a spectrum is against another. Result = 2.17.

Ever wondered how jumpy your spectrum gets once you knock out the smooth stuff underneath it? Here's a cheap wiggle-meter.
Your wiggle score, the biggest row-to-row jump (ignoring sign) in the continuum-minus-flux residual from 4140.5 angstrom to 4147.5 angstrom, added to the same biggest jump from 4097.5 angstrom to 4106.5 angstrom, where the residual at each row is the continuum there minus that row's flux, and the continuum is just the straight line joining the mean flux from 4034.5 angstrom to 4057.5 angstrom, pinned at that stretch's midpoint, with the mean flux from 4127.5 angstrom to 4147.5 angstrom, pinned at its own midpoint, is 33.1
